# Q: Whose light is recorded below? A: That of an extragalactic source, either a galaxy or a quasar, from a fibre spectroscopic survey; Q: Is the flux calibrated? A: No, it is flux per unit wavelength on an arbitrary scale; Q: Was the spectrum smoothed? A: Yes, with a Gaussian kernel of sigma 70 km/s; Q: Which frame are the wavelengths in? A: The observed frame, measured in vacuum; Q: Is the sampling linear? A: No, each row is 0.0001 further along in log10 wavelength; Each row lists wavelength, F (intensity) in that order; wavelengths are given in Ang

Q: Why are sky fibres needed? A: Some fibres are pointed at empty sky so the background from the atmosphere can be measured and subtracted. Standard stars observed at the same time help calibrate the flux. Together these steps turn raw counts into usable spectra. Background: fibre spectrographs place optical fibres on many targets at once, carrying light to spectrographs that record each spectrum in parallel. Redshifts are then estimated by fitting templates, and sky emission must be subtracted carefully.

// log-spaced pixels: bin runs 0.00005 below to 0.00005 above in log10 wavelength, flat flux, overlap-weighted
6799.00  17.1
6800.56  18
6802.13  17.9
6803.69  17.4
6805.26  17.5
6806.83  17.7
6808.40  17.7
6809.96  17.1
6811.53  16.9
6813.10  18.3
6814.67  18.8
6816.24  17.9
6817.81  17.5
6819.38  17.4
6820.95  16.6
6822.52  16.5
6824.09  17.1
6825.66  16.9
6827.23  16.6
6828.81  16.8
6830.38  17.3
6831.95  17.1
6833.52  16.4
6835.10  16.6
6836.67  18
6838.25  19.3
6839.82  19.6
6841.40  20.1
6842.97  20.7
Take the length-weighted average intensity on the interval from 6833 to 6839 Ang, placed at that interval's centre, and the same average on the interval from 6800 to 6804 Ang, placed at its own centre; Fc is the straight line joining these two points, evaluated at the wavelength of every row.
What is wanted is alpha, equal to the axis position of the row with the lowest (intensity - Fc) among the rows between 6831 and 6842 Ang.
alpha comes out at 6833.52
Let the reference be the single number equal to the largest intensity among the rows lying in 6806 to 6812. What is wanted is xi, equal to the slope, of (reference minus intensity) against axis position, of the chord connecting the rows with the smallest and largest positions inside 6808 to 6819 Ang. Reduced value 0.02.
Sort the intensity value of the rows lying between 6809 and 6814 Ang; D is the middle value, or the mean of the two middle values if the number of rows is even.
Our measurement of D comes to 17.1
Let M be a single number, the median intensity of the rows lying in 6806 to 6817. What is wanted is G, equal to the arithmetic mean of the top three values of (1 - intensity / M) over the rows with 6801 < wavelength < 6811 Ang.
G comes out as 0.021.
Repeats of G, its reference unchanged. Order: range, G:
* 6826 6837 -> 0.066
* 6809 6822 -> 0.047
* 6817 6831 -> 0.064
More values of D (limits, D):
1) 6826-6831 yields 16.8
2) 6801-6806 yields 17.5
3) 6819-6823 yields 16.6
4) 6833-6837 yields 16.6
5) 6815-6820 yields 17.5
